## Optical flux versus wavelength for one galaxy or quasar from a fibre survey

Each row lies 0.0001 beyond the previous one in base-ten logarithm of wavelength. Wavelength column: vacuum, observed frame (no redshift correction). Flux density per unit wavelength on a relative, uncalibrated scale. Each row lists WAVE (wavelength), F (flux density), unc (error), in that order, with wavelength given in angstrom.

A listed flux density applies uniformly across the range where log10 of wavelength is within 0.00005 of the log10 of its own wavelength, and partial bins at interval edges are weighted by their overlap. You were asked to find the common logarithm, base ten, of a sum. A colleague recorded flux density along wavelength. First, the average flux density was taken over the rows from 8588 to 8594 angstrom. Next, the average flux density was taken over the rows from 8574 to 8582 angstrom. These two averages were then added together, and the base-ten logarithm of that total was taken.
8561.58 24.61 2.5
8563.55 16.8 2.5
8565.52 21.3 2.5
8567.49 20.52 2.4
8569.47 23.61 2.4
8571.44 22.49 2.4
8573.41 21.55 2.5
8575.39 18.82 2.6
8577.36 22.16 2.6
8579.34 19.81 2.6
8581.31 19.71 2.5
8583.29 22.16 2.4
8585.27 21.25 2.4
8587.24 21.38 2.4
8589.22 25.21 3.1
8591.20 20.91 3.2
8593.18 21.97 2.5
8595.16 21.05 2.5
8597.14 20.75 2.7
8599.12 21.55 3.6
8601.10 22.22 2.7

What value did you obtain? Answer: 1.63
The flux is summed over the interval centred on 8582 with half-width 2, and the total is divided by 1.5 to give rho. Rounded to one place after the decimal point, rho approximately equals 27.9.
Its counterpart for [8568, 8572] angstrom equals 30.7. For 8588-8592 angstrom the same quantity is 30.7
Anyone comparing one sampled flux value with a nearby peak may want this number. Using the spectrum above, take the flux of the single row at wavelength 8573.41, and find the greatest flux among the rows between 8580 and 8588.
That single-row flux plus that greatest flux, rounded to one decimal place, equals 43.7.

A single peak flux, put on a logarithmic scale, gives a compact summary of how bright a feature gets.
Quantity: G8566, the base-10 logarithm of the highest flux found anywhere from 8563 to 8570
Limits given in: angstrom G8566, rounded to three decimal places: 1.373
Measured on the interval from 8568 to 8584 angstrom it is 1.373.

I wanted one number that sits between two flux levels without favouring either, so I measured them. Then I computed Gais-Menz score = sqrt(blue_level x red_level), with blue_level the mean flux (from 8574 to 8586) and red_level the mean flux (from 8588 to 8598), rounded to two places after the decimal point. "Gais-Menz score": 21.30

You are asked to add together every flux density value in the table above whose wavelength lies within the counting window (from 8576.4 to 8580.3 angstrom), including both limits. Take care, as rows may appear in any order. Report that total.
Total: 42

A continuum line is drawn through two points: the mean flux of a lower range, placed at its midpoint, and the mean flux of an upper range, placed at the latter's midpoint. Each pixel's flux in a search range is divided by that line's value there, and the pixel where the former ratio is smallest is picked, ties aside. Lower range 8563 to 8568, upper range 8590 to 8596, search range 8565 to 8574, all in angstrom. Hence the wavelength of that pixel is 8567.49 angstrom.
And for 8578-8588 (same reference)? 8581.31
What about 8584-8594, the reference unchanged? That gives 8591.20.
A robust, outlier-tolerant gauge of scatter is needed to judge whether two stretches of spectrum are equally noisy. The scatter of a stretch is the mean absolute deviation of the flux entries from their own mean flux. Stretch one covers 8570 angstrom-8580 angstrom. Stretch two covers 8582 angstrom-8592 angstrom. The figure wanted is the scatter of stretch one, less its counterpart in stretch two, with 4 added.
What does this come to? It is 4.1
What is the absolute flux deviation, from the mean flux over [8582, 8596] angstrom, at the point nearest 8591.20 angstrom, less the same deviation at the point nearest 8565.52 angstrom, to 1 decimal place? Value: 0.4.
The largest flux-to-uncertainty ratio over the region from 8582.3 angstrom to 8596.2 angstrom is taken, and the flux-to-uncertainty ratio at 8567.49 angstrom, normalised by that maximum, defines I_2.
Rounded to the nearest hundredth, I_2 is 0.93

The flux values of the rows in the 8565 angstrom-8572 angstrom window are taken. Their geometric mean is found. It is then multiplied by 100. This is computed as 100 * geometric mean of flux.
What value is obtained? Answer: 2195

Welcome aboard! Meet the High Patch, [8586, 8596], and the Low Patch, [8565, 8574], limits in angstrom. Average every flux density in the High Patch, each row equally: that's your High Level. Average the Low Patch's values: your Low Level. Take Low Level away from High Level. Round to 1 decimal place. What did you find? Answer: 0.2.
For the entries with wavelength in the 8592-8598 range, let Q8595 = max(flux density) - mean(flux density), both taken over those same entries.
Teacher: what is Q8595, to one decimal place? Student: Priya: 0.7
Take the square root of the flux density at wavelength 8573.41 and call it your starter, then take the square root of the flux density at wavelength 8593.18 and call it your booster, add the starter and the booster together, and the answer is 9.33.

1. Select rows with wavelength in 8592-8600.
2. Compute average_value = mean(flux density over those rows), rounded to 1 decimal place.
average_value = 21.3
